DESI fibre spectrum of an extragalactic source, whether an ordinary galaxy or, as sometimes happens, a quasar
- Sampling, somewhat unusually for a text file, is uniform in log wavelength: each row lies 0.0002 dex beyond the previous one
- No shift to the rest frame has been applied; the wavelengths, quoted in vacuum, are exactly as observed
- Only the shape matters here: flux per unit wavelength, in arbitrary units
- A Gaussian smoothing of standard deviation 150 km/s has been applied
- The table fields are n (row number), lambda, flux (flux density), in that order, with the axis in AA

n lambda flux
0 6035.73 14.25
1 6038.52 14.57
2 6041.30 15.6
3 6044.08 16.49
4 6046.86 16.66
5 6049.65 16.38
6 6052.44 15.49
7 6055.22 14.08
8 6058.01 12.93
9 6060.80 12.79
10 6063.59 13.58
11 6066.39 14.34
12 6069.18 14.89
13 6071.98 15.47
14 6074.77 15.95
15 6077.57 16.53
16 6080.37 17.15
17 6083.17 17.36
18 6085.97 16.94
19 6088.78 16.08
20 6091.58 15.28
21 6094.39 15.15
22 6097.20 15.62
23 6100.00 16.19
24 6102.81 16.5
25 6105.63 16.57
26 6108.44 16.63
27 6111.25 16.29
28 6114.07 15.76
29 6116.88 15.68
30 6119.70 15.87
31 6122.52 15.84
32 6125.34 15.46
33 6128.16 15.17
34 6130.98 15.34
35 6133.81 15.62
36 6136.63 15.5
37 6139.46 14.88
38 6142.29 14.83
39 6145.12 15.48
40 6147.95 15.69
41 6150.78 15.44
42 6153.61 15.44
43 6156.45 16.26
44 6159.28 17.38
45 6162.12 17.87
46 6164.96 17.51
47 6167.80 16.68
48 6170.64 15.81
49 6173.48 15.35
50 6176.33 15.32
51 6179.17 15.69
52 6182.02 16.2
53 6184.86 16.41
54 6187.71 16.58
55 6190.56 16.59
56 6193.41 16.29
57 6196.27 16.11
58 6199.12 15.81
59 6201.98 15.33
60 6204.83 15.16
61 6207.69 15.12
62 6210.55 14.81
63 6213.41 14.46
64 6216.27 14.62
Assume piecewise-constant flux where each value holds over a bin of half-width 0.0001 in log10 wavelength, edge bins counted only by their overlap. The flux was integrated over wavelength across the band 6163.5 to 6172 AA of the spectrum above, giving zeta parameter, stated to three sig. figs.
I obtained 142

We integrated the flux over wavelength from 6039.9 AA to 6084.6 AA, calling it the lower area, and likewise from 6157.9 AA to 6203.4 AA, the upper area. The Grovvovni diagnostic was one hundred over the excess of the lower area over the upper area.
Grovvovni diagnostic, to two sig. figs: -1.8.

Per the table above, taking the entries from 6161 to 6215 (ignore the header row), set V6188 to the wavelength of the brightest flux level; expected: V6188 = 6162.12 AA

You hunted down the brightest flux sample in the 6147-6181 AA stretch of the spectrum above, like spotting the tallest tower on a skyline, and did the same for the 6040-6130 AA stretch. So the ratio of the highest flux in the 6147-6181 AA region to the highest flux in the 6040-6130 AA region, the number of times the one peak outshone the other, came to 1.03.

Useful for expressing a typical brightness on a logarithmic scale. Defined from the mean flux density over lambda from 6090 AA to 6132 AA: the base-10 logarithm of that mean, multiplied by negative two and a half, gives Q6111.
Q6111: -3.00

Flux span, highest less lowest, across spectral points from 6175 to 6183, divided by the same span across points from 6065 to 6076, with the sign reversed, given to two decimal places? -0.55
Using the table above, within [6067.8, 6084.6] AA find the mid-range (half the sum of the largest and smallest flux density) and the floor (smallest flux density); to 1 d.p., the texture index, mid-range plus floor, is 31.0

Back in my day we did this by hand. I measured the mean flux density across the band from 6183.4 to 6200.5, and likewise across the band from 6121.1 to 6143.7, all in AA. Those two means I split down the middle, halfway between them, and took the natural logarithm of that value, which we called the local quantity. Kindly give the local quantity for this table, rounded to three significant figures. 2.76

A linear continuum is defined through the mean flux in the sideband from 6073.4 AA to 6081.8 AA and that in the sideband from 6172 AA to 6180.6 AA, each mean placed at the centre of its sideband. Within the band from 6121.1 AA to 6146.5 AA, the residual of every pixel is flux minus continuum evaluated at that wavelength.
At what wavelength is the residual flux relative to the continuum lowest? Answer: 6142.29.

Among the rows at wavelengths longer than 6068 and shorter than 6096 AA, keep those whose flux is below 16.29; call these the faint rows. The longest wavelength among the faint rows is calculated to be 6094.39 AA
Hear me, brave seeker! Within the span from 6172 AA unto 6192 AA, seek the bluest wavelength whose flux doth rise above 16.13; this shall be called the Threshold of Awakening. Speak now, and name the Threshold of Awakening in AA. 6182.02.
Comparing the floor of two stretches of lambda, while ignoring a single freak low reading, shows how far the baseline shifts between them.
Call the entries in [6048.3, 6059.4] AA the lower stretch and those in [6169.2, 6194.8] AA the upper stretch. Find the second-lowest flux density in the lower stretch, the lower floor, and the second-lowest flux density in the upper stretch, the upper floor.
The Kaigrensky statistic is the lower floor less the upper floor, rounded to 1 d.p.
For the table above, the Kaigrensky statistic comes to -1.3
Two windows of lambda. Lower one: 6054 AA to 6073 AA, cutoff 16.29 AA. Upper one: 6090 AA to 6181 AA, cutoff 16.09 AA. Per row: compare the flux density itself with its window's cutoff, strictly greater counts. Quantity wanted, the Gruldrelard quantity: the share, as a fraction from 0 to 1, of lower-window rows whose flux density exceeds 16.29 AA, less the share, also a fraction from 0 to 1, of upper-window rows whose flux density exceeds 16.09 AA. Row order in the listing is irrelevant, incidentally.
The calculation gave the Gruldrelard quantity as -0.3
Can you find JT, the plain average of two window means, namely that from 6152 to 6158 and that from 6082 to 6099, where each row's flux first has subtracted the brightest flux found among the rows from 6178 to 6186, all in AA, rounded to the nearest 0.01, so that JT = -0.45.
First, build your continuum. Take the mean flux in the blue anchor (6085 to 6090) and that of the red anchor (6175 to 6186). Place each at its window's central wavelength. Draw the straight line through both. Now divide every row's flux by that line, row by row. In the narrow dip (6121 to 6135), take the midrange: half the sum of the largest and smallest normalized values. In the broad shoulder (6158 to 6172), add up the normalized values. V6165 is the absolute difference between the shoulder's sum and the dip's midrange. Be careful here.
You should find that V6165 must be 4.37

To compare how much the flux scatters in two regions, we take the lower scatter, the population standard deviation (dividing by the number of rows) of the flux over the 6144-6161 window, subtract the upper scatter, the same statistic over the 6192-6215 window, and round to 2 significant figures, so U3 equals 0.11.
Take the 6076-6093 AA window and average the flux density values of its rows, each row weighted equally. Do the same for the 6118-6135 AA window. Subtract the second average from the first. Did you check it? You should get 1.0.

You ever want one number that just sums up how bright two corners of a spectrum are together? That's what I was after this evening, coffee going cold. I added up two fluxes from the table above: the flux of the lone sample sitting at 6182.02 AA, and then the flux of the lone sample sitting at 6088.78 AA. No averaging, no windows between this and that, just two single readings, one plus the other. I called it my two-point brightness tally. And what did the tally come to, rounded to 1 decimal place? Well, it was 32.3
